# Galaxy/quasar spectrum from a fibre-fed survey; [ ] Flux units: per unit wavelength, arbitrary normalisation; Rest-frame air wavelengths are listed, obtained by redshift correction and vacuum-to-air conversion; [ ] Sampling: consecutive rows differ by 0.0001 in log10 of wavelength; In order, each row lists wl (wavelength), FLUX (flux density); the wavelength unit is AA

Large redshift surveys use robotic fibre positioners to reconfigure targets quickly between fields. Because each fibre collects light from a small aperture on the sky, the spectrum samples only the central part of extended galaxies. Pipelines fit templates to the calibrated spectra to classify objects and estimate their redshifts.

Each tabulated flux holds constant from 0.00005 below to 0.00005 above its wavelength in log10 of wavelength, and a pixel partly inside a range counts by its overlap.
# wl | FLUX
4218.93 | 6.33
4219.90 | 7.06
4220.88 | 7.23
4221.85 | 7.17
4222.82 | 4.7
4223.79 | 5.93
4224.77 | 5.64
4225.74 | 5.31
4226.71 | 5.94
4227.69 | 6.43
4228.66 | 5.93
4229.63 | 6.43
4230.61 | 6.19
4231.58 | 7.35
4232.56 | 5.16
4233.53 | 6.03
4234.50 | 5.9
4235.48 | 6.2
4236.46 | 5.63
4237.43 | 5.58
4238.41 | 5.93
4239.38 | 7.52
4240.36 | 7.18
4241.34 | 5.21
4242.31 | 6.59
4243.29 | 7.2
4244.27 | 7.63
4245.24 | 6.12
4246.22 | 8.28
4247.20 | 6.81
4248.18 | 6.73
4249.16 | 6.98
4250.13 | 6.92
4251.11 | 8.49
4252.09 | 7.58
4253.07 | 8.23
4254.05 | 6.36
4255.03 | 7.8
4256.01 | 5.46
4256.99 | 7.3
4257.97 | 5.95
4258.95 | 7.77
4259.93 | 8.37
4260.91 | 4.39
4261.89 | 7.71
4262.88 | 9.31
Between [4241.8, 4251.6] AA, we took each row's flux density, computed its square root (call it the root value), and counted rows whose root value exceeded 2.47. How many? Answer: 10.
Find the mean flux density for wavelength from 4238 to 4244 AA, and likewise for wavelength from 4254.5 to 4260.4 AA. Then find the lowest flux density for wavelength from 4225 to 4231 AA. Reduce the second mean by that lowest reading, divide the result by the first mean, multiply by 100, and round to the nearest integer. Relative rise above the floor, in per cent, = 27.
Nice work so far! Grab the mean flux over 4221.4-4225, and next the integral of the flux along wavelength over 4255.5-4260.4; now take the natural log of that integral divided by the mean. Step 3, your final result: 1.76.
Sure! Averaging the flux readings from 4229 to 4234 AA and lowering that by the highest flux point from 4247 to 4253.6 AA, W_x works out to -2.3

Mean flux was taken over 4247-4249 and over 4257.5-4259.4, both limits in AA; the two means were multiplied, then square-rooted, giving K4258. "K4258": 6.8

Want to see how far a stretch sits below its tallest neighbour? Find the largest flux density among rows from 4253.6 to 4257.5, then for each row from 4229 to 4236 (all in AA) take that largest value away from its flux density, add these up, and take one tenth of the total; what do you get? -1.1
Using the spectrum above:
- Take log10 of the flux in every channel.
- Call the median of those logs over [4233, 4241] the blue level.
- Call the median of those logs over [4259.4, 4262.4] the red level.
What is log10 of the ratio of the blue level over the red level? -0.058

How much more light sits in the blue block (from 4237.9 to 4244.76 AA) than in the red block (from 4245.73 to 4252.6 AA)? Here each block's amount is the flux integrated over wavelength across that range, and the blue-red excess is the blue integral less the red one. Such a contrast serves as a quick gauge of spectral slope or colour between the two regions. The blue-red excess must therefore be -4.5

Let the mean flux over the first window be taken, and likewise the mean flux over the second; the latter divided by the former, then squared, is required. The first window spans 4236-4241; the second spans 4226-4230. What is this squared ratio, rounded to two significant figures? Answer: 0.94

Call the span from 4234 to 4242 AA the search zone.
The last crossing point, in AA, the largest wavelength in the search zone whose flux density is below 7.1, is 4241.34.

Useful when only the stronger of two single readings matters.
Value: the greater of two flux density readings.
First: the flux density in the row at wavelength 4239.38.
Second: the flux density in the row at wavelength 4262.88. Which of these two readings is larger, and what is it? 9.3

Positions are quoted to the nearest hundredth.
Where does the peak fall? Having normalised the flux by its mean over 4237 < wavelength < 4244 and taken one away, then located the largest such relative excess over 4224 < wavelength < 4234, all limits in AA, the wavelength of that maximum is 4231.58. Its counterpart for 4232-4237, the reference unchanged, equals 4235.48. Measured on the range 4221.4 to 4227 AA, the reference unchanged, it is 4221.85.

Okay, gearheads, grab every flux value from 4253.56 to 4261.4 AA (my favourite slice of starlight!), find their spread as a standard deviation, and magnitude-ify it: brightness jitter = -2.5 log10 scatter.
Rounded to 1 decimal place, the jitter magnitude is -0.3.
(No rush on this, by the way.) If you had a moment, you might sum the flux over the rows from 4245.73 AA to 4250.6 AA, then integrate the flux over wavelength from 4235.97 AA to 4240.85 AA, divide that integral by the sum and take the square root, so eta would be 0.93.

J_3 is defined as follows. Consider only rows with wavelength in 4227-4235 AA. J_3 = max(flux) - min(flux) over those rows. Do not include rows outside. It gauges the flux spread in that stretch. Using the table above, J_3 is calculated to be 2.19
